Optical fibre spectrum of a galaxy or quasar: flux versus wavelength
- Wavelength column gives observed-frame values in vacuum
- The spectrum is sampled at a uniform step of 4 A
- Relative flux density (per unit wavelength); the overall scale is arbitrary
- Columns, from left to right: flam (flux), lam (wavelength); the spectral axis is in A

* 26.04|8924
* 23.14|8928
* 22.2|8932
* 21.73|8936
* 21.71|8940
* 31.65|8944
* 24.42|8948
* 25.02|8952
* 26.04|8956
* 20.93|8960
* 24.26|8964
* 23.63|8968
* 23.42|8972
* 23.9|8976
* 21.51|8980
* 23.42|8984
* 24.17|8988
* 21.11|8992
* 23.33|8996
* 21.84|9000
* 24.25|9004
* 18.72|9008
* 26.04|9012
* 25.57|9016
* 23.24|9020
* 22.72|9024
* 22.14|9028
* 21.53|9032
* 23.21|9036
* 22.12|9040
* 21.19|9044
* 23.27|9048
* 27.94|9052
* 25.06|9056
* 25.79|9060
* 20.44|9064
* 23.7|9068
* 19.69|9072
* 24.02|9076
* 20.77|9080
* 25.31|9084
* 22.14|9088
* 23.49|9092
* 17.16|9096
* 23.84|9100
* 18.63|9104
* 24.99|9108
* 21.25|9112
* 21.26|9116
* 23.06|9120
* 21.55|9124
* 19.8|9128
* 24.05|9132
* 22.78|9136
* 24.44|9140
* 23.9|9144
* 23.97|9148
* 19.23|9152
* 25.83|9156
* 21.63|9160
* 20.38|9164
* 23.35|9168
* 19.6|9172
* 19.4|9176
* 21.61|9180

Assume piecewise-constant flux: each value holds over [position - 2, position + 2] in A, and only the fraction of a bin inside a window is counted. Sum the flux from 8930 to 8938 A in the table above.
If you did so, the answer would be 44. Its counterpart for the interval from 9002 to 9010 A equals 43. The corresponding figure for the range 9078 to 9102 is 133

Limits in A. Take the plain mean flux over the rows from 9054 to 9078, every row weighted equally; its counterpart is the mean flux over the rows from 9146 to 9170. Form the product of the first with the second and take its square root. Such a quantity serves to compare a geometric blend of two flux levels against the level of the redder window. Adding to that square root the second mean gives 45.2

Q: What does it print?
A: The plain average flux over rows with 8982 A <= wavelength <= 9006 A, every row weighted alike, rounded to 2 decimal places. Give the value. 23.02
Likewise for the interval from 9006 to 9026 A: 23.26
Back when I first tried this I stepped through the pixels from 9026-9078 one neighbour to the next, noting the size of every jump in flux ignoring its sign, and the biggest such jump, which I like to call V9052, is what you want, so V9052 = 5.35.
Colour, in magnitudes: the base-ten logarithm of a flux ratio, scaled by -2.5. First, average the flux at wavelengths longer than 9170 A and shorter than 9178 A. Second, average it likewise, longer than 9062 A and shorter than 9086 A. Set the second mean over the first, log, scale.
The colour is -0.15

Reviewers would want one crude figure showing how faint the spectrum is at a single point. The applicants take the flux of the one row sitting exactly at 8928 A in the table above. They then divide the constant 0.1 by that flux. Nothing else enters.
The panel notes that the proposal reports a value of 0.0043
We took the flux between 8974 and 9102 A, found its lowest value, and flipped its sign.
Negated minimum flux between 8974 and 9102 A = -17.2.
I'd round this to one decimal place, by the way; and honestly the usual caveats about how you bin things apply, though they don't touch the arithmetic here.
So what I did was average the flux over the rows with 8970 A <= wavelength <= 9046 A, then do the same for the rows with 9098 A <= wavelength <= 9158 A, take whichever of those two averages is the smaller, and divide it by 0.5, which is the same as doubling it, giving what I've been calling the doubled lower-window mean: 45.1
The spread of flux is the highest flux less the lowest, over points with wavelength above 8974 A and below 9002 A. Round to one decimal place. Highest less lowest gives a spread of 3.1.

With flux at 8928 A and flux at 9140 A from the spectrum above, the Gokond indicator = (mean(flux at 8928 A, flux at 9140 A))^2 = 566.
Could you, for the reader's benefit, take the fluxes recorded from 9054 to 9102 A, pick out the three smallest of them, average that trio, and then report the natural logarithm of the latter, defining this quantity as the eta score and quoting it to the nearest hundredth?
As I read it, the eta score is 2.95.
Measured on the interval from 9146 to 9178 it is 2.97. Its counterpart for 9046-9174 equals 2.91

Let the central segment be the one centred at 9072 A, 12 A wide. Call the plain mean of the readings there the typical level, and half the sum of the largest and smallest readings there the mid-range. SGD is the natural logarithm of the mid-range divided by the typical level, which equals -0.028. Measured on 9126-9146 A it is -0.039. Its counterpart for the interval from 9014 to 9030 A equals 0.019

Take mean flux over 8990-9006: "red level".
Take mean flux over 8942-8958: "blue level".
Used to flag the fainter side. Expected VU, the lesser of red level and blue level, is 22.63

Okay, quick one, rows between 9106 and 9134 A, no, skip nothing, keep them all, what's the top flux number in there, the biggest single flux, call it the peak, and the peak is 24.99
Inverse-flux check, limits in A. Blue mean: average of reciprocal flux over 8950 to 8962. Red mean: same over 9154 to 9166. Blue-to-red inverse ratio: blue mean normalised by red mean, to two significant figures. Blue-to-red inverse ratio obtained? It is 0.94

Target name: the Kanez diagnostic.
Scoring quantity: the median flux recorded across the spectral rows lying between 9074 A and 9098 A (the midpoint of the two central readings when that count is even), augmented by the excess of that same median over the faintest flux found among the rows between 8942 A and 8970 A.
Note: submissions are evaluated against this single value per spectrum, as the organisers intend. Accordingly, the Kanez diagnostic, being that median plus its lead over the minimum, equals 24.7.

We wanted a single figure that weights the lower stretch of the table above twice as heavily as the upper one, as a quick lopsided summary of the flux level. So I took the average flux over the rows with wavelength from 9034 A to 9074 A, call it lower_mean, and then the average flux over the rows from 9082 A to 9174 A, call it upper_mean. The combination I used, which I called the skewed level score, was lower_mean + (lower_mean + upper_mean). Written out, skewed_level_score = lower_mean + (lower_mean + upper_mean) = 68.73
